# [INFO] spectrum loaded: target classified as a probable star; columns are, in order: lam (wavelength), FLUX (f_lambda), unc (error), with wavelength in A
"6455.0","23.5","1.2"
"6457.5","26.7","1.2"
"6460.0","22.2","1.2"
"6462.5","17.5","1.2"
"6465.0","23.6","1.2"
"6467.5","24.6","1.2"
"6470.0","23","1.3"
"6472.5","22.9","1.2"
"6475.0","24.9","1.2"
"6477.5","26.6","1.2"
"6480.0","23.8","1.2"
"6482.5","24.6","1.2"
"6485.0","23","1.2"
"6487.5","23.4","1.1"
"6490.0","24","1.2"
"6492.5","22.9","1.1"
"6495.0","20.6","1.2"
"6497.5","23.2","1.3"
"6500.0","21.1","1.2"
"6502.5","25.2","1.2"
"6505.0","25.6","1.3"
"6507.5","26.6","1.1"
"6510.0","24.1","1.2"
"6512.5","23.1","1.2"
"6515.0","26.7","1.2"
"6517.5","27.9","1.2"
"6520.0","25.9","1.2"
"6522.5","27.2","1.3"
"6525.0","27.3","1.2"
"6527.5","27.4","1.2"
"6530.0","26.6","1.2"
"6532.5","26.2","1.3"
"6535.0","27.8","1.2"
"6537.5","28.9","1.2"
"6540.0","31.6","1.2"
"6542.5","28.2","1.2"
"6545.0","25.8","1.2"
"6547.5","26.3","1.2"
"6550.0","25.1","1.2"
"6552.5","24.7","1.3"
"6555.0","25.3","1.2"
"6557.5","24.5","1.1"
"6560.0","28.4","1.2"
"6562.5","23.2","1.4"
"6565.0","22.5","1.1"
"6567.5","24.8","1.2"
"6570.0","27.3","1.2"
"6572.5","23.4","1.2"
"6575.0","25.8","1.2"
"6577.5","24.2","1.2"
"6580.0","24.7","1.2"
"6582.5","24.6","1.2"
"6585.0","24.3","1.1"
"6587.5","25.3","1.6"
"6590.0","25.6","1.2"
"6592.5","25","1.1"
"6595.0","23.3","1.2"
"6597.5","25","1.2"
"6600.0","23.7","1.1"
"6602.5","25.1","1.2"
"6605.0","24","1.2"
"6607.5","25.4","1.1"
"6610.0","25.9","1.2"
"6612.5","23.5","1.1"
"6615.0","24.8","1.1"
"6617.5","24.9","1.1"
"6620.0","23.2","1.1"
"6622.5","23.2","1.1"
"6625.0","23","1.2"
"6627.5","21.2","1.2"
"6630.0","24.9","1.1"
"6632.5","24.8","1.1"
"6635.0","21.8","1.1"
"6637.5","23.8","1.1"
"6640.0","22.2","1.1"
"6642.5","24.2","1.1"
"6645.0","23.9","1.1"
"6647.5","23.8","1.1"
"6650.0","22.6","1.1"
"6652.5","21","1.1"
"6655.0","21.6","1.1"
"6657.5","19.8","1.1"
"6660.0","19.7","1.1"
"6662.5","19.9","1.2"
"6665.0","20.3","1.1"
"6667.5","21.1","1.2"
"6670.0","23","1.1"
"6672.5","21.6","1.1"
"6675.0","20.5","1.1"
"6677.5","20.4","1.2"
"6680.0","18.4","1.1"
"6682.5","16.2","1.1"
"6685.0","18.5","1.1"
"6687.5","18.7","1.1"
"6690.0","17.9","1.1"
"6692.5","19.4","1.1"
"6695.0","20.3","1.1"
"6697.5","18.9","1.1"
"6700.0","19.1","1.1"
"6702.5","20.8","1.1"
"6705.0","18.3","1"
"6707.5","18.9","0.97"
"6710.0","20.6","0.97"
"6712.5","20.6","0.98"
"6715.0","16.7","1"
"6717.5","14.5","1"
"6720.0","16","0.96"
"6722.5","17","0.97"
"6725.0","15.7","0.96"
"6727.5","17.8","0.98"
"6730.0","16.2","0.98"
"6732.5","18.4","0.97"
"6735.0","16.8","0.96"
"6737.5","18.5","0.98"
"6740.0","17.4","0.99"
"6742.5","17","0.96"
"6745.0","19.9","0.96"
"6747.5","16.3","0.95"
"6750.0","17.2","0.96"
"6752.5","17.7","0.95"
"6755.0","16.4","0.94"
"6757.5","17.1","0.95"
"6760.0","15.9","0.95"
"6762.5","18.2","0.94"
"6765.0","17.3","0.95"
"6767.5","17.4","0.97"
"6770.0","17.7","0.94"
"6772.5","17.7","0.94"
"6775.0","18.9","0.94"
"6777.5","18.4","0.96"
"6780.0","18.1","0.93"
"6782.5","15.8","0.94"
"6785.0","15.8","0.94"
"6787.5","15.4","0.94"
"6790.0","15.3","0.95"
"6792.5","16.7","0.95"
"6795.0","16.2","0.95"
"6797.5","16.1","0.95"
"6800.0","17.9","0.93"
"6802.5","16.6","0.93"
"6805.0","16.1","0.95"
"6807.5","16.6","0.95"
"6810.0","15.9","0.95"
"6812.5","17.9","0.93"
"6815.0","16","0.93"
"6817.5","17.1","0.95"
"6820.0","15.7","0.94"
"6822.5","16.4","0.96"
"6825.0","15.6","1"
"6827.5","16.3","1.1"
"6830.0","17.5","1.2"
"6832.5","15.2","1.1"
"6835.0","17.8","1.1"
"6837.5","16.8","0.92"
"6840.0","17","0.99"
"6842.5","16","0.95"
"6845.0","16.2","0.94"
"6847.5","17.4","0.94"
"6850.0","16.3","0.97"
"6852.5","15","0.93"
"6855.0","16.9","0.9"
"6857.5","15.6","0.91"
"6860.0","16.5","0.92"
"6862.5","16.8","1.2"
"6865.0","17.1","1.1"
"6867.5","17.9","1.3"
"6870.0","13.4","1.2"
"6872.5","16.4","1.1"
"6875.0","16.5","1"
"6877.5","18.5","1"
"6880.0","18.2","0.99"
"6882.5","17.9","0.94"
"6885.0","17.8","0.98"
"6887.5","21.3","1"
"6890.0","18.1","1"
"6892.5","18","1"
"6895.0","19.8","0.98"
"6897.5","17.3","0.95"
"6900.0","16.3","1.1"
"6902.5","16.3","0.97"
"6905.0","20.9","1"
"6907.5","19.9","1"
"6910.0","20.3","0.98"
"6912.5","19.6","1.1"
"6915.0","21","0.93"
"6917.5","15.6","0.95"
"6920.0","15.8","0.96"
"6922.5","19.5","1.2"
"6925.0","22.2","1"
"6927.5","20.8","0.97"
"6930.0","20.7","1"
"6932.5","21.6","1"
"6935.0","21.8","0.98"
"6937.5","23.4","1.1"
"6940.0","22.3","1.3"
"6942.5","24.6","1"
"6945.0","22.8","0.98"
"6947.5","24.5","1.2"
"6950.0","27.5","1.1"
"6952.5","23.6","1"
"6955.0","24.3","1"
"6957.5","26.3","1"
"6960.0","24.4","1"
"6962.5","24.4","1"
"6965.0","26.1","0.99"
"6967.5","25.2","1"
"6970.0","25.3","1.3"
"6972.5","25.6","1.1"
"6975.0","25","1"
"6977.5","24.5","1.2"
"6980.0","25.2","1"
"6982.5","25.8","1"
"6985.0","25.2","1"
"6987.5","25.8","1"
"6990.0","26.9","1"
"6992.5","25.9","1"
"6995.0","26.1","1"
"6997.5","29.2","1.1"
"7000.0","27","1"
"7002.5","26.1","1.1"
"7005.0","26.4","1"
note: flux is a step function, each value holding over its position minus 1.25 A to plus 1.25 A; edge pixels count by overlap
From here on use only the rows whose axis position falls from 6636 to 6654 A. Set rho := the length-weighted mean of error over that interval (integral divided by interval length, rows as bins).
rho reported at 1.10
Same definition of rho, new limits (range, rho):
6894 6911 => 1.00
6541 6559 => 1.20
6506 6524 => 1.20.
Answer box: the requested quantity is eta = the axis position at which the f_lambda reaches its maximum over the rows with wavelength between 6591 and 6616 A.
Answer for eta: 6610.0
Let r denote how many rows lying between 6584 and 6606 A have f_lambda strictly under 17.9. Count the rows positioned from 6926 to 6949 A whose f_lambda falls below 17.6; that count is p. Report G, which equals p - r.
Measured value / 0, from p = 0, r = 0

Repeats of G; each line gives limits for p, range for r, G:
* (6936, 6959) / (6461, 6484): -1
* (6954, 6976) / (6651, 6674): 0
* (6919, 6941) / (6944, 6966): 1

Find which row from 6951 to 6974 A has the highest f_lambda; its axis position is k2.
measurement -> 6957.5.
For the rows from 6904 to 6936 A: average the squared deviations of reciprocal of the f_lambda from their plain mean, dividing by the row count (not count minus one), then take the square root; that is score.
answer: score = 0.0059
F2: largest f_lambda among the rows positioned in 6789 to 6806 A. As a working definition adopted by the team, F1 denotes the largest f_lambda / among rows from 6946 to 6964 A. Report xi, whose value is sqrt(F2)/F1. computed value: 0.15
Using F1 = 27.5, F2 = 17.9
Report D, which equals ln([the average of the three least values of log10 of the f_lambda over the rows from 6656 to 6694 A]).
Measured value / 0.22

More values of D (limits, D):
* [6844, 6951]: 0.15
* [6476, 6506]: 0.29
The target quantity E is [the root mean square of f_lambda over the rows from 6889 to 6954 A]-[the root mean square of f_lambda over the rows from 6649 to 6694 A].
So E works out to 0.7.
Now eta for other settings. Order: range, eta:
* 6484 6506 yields 6505.0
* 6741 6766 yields 6745.0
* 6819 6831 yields 6830.0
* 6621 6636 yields 6630.0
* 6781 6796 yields 6792.5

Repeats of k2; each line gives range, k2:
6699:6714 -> 6702.5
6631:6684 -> 6632.5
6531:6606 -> 6540.0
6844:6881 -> 6877.5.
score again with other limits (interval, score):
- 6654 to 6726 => 0.0058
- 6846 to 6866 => 0.0029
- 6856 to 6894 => 0.0058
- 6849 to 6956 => 0.0083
